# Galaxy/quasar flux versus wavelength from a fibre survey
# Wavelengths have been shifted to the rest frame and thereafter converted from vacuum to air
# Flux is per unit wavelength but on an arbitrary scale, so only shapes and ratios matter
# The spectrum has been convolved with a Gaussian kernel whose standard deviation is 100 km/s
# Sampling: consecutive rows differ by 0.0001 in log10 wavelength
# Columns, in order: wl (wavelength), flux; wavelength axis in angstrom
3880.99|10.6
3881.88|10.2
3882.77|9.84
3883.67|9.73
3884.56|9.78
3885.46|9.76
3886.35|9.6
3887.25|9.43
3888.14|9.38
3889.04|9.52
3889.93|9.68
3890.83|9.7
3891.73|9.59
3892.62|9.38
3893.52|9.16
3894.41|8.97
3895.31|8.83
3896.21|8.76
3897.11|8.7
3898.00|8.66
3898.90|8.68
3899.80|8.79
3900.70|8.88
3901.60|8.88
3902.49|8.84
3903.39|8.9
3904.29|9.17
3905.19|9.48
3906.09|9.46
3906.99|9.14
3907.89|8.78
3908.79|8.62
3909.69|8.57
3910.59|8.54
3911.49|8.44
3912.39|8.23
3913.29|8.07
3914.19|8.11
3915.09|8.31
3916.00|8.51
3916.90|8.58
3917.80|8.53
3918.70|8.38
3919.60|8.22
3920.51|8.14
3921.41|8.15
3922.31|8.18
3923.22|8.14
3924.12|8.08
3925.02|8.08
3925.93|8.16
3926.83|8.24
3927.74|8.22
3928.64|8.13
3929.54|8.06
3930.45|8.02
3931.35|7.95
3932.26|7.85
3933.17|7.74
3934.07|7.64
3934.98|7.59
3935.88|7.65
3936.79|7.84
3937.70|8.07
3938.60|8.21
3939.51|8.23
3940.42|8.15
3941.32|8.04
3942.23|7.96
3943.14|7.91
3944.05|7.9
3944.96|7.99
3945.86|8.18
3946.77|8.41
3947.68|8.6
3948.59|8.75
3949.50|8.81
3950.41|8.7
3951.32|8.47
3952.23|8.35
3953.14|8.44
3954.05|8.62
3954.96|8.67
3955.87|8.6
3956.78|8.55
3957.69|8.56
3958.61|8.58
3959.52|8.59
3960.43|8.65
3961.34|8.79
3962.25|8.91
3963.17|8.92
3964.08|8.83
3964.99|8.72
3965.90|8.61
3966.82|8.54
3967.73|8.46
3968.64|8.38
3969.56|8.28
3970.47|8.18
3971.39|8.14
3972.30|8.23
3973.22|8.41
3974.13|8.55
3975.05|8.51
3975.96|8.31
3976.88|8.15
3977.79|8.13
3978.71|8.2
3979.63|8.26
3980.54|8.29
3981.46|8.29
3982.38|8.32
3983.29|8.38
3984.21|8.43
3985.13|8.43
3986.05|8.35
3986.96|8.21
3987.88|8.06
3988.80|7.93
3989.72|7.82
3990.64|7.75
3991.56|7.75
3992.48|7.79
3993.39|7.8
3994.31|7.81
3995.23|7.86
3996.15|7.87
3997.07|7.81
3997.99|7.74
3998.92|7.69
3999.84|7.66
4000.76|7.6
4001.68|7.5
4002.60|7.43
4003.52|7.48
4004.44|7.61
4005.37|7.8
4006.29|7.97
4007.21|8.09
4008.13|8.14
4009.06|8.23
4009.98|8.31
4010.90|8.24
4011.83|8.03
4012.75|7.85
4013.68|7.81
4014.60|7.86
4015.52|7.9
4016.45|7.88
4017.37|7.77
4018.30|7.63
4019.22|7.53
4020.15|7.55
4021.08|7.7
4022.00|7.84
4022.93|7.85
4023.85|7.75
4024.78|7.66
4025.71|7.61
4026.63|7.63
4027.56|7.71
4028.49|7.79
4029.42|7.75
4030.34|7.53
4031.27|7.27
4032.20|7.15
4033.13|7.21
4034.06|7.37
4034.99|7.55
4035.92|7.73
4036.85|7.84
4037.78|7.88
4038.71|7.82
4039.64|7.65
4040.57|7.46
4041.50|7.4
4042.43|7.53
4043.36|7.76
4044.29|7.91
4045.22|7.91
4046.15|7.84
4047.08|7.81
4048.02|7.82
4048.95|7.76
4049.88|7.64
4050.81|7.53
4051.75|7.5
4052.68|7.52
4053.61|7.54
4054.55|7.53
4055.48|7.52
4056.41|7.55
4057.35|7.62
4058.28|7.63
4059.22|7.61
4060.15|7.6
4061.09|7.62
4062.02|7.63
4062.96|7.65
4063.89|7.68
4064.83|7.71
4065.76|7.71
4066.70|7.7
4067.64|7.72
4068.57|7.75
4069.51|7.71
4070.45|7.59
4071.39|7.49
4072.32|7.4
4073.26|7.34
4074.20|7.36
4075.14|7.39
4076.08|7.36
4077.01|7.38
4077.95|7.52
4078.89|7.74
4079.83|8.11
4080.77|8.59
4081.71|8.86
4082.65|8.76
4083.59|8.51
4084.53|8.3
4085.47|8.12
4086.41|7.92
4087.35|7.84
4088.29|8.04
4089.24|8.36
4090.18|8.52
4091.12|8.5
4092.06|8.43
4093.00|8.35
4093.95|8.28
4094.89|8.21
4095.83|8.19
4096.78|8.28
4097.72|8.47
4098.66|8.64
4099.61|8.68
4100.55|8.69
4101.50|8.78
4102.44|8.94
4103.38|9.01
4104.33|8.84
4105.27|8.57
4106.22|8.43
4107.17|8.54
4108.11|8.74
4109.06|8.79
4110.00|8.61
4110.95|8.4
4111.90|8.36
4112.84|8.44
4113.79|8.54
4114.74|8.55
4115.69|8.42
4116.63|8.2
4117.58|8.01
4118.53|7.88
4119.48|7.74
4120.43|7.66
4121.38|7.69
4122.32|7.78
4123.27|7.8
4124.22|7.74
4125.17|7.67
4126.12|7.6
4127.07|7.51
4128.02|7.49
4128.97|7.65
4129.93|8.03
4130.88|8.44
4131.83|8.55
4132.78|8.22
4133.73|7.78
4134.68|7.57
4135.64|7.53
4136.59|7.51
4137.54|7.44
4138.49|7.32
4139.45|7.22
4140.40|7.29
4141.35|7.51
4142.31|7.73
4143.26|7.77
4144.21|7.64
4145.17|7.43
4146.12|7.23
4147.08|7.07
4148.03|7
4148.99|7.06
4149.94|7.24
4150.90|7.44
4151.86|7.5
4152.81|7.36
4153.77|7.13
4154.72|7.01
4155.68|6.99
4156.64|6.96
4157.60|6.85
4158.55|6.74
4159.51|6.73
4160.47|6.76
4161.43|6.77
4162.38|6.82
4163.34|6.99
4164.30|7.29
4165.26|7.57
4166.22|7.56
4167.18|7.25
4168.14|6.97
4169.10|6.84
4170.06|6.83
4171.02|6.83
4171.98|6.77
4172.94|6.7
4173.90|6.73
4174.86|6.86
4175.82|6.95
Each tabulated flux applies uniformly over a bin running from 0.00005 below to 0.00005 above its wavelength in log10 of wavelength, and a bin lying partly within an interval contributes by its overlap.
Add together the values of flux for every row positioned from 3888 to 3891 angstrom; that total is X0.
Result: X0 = 38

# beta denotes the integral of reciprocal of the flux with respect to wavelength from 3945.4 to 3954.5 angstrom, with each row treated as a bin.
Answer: 1.1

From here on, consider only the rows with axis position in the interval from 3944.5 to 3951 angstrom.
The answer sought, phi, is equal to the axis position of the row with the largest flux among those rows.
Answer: 3949.50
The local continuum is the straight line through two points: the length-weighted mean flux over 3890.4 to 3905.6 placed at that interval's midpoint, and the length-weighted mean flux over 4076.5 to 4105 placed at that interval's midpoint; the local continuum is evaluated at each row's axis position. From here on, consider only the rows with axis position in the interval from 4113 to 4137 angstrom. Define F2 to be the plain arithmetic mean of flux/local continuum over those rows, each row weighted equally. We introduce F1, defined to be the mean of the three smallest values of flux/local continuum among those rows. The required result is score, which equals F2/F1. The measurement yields 1.05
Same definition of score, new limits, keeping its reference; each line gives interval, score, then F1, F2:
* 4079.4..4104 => 1.07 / 0.947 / 1.009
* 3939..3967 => 1.08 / 0.894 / 0.961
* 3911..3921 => 1.03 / 0.905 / 0.929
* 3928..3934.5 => 1.02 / 0.870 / 0.888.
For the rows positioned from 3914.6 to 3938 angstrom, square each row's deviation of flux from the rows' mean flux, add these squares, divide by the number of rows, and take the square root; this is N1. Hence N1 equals 0.26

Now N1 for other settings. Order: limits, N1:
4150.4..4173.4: 0.28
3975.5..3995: 0.24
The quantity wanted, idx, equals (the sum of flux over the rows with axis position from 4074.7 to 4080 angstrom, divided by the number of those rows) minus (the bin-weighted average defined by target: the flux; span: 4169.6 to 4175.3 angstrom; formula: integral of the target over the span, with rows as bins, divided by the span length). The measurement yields 0.8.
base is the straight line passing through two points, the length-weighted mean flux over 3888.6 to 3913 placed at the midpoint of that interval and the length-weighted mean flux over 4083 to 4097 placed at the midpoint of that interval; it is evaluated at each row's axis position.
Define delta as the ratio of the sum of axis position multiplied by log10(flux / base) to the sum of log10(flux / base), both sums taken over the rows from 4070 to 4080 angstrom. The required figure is 4074.7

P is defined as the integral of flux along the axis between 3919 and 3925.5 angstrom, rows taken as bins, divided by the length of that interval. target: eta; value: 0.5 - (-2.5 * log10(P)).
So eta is 2.78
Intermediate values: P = 8.1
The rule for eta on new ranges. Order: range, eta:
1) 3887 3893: 2.95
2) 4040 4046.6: 2.72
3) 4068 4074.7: 2.69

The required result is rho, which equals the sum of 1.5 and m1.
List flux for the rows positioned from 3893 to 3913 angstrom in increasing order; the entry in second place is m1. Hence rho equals 9.9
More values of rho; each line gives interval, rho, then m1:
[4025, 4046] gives 8.7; 7.21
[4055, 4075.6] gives 8.9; 7.36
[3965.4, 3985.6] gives 9.6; 8.14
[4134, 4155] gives 8.5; 7.01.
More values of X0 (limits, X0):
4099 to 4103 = 35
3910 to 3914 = 33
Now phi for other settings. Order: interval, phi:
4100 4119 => 4103.38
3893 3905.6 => 3905.19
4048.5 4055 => 4048.95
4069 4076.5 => 4069.51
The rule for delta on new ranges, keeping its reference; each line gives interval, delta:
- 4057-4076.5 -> 4067.2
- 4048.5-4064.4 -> 4056.2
